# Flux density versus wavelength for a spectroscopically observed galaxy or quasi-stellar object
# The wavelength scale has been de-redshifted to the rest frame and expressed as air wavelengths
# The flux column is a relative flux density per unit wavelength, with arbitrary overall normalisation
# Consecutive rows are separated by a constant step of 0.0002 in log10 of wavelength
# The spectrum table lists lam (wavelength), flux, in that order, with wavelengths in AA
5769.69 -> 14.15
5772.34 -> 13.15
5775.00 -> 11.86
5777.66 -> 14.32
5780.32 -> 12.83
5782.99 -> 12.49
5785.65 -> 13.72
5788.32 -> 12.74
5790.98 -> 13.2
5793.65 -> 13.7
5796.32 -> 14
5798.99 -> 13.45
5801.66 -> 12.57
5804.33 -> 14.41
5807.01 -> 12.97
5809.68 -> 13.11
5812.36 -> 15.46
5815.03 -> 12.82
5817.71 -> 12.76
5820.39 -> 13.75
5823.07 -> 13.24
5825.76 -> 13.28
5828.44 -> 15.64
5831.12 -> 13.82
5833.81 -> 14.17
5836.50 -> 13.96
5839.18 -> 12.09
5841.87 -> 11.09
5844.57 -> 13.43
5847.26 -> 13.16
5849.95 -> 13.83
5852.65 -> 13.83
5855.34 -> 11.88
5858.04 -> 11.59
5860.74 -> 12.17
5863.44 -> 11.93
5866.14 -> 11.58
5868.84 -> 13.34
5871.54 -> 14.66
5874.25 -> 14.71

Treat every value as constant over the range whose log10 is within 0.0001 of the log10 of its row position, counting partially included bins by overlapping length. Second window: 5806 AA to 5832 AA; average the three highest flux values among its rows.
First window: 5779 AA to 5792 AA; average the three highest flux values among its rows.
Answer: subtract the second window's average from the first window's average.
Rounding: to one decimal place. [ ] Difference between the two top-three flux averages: -1.7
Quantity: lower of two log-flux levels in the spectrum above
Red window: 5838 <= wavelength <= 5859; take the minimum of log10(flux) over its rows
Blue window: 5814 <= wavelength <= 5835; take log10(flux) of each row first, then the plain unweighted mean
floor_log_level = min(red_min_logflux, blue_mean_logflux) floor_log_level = 1.045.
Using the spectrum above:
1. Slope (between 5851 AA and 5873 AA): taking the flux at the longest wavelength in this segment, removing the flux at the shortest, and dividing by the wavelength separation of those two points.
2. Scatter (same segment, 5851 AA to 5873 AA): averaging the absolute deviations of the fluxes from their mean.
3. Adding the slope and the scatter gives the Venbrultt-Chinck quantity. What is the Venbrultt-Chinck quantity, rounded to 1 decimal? 1.0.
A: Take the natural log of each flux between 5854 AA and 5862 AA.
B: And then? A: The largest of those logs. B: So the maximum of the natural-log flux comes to 2.50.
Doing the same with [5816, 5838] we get 2.75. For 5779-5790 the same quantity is 2.62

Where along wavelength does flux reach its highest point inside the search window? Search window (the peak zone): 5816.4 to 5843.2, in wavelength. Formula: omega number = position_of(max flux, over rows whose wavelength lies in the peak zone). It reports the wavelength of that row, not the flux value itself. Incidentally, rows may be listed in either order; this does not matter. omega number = 5828.44 AA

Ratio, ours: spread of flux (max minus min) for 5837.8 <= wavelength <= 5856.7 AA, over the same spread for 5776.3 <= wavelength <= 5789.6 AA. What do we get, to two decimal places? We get 1.50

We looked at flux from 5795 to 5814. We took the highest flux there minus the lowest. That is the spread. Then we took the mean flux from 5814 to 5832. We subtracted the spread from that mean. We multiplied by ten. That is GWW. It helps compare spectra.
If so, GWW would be 107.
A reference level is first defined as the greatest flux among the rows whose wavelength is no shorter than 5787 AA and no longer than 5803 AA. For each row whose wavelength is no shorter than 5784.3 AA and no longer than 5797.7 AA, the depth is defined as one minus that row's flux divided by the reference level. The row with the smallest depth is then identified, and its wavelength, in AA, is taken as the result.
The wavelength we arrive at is 5796.32 AA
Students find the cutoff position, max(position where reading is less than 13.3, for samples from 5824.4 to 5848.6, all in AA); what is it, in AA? 5847.26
